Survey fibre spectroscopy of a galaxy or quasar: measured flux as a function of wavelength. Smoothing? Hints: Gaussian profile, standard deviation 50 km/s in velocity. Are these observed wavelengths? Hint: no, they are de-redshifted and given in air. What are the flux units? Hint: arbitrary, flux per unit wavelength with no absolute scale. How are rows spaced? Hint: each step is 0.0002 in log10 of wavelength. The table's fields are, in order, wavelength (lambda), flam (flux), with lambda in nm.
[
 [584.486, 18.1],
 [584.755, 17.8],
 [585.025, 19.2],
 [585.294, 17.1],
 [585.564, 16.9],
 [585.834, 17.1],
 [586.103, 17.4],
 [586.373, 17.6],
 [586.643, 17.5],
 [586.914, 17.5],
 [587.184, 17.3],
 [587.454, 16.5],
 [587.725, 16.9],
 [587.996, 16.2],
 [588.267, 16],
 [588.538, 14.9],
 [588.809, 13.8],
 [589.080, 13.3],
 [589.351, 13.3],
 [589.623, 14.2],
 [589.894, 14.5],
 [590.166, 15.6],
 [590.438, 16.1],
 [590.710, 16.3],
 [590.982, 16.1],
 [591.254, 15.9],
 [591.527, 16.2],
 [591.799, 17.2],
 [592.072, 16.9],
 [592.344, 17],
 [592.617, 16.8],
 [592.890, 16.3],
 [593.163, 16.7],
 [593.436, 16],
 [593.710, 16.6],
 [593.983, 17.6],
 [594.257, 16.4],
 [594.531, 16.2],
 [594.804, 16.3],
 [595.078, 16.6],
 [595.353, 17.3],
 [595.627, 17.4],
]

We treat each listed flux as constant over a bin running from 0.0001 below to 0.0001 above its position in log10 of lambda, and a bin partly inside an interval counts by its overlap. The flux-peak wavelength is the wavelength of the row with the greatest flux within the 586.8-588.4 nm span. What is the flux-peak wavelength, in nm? 586.914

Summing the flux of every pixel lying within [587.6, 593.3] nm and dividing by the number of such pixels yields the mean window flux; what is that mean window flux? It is 15.7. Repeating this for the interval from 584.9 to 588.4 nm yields 17.2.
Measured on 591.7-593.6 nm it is 16.7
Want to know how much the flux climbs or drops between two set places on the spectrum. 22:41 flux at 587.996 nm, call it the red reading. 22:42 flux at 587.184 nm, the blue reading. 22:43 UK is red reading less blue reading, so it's -1.1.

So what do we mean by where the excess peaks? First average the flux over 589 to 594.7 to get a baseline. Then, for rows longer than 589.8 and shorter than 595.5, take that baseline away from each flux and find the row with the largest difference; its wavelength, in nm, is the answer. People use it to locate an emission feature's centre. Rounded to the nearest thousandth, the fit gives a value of 593.983 nm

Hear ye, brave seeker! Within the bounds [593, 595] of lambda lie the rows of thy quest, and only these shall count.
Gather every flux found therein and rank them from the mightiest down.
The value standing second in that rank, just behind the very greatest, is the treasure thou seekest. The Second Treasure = 16.7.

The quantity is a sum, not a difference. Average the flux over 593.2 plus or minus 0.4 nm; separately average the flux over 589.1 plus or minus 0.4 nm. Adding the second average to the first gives 30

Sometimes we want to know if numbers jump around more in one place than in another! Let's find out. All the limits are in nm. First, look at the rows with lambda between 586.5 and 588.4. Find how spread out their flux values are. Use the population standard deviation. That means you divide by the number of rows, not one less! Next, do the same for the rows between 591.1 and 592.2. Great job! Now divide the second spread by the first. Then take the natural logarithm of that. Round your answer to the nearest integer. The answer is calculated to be 0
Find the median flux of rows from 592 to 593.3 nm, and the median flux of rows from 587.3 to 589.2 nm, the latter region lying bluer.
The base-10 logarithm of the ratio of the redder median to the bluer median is 0.02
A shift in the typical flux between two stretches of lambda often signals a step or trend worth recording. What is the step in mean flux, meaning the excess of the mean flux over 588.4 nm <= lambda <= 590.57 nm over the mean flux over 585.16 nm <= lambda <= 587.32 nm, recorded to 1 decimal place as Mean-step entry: -2.8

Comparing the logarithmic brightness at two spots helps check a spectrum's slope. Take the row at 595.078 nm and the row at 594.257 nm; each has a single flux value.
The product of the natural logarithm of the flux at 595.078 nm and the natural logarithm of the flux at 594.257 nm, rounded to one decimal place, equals 7.9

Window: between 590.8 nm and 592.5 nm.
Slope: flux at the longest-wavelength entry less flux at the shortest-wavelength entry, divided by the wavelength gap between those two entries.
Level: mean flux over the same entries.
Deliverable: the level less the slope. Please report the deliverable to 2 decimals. 15.89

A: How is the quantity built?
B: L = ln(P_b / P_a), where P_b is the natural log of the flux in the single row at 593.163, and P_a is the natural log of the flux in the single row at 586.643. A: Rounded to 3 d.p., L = -0.016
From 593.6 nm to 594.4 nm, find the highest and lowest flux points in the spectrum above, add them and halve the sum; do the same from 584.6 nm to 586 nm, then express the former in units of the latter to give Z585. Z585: 0.94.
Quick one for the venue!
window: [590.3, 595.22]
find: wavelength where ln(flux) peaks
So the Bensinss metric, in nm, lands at 593.983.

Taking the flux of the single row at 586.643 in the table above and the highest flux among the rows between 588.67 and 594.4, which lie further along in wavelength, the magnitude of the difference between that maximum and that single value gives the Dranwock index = 0.1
